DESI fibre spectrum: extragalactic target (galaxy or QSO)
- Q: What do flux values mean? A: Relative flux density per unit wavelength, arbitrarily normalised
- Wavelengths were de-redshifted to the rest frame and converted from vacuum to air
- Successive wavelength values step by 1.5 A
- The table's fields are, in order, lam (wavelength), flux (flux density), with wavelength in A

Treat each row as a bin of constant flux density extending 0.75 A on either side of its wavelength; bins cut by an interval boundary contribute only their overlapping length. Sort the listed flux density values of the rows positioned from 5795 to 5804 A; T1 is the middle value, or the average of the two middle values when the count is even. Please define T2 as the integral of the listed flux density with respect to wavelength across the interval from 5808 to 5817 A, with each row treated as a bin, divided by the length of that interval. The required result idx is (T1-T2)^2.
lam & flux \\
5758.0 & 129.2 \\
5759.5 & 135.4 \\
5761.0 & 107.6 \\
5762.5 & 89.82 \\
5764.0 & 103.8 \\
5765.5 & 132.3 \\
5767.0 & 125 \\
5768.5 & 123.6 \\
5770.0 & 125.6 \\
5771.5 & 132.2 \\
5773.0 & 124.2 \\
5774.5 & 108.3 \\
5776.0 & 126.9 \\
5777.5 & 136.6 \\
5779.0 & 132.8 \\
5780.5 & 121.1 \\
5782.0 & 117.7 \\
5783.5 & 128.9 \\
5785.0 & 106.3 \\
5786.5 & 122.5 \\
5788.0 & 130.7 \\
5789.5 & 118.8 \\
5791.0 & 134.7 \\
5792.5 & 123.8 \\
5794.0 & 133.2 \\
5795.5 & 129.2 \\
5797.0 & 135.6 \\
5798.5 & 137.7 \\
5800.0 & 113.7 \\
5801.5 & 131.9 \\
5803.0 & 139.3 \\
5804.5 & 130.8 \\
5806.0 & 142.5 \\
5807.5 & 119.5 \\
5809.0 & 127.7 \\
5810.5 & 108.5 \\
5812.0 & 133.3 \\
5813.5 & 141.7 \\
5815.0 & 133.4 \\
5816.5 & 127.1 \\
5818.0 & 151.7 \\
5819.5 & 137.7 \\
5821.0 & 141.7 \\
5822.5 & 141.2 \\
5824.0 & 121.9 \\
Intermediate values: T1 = 134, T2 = 128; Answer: 29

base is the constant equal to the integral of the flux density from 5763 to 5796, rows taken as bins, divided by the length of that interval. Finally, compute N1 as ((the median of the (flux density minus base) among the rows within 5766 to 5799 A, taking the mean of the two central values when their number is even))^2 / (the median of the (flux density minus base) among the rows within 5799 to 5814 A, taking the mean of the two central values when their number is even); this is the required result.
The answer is 0.6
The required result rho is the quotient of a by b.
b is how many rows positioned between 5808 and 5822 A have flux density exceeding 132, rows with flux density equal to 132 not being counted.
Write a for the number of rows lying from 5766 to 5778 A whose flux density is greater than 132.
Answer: 0.3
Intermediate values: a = 2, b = 6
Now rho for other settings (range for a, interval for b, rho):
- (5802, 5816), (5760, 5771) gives 5.0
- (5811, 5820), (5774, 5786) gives 2.5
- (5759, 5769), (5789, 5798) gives 0.7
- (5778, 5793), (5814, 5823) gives 0.4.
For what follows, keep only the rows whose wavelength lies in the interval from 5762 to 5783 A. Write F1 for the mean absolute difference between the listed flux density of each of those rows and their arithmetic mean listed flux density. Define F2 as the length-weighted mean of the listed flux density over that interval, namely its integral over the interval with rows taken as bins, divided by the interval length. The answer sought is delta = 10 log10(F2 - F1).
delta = 20.5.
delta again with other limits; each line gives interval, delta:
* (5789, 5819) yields 20.9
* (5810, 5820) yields 21.0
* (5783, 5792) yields 20.6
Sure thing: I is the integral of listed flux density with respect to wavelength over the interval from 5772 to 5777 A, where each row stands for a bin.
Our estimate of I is 606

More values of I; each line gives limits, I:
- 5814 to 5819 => 688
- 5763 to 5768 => 595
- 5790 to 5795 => 650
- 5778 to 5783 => 624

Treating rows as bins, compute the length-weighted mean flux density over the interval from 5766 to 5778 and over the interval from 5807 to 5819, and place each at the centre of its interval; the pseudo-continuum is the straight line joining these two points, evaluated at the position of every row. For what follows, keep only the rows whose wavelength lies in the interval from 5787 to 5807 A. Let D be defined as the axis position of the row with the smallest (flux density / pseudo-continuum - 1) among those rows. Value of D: 5800.0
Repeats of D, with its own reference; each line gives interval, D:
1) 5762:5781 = 5762.5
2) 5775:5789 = 5785.0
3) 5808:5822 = 5810.5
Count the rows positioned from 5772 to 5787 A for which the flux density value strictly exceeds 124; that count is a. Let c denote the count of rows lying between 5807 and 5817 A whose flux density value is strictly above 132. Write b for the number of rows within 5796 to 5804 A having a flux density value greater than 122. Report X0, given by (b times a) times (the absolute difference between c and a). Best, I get 40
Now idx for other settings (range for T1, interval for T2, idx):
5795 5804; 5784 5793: 117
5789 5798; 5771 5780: 22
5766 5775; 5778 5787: 7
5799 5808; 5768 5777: 57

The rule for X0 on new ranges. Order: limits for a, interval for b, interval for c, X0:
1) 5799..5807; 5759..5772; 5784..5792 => 72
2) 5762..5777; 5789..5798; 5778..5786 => 150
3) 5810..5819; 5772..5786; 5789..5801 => 25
